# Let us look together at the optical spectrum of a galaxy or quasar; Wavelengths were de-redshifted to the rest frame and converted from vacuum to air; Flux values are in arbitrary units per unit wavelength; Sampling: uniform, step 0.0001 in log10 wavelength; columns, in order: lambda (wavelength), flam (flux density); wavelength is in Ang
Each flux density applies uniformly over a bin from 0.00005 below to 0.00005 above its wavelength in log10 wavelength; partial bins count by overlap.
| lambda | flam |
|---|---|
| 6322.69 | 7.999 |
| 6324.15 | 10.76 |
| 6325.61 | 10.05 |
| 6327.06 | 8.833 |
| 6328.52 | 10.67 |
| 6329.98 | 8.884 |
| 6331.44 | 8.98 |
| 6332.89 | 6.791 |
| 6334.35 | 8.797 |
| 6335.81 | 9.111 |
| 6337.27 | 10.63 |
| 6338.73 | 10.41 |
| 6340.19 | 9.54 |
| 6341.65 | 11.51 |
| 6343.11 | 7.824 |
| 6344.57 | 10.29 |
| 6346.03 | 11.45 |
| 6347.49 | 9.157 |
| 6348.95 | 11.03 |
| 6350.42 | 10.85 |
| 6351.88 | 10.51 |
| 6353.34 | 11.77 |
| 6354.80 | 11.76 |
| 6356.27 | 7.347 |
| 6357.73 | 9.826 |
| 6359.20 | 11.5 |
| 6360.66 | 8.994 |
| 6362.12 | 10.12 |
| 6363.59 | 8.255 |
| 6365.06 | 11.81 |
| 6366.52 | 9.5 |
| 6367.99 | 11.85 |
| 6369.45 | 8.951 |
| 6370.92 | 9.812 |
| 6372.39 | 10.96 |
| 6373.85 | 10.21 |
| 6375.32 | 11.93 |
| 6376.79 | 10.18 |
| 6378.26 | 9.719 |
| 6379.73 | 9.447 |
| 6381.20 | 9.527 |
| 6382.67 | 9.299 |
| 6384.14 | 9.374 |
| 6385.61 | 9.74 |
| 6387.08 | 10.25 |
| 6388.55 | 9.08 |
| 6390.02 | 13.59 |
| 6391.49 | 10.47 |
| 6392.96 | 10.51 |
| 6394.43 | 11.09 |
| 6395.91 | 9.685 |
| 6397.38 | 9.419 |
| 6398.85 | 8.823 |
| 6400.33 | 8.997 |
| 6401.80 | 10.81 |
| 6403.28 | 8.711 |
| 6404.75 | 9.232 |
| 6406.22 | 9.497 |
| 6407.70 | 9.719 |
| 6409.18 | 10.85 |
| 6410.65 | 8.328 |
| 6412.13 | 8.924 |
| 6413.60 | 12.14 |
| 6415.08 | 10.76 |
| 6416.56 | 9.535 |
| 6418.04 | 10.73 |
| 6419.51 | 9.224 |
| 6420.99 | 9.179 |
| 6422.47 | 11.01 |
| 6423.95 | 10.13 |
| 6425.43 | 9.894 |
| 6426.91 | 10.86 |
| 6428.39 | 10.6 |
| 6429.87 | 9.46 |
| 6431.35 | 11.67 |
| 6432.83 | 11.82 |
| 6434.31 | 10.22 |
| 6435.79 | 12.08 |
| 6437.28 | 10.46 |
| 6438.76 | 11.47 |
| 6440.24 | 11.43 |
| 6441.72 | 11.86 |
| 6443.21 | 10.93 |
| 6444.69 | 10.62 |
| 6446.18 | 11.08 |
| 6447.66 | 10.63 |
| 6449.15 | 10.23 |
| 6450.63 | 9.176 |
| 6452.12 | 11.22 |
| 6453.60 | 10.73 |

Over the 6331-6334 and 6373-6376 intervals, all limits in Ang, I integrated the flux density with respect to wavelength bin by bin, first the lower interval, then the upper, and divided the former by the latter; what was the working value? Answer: 0.71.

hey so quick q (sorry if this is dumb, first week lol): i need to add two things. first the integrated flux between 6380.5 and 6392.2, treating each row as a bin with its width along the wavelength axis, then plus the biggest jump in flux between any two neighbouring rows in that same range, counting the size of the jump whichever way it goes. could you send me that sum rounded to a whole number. 124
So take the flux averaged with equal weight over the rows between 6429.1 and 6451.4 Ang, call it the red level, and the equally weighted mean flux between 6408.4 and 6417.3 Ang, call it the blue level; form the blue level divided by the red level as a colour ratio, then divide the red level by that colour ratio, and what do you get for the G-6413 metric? 11.7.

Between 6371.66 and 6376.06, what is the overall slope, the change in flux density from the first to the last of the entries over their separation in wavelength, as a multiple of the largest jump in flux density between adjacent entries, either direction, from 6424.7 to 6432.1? 0.15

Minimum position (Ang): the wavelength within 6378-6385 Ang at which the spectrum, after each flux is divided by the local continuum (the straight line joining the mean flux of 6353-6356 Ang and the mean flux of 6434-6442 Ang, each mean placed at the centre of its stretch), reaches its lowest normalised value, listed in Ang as 6382.67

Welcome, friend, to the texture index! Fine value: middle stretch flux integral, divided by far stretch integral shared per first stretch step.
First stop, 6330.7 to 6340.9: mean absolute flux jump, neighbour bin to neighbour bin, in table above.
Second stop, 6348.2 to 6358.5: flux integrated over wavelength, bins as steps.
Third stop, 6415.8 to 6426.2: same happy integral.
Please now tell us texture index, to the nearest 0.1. 1.2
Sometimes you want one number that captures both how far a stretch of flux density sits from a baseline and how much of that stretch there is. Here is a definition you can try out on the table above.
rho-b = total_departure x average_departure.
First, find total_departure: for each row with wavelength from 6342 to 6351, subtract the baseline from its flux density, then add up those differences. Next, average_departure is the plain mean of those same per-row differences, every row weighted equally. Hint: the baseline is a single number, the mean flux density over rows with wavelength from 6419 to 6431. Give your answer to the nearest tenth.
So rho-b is 0.0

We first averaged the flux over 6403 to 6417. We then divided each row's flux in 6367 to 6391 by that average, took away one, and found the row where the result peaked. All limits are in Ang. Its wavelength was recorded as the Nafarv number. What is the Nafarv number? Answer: 6390.02 Ang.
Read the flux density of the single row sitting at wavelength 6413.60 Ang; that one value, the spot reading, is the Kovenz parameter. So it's 12.14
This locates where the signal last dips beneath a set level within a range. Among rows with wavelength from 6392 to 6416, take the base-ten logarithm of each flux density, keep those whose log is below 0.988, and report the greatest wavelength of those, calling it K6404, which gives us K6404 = 6412.13 Ang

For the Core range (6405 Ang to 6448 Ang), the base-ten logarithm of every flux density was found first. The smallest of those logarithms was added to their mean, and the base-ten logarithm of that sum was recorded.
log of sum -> 0.288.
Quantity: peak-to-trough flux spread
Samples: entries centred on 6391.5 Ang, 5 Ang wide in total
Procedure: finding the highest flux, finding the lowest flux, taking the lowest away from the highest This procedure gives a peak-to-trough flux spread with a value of 3.1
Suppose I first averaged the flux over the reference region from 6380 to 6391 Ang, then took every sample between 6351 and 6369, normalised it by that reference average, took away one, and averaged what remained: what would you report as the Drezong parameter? 0.015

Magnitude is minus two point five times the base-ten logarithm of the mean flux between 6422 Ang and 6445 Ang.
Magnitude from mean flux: -2.59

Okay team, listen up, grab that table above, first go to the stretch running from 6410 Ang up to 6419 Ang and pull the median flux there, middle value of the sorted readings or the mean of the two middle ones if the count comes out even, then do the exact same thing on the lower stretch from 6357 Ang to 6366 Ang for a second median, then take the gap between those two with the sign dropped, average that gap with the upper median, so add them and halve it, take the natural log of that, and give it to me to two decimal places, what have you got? 1.64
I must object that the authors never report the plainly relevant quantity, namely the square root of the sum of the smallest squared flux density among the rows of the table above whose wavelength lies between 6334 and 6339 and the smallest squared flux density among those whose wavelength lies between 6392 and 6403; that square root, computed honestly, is 12.5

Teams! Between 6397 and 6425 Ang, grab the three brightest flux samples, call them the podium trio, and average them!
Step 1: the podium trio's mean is 11.3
